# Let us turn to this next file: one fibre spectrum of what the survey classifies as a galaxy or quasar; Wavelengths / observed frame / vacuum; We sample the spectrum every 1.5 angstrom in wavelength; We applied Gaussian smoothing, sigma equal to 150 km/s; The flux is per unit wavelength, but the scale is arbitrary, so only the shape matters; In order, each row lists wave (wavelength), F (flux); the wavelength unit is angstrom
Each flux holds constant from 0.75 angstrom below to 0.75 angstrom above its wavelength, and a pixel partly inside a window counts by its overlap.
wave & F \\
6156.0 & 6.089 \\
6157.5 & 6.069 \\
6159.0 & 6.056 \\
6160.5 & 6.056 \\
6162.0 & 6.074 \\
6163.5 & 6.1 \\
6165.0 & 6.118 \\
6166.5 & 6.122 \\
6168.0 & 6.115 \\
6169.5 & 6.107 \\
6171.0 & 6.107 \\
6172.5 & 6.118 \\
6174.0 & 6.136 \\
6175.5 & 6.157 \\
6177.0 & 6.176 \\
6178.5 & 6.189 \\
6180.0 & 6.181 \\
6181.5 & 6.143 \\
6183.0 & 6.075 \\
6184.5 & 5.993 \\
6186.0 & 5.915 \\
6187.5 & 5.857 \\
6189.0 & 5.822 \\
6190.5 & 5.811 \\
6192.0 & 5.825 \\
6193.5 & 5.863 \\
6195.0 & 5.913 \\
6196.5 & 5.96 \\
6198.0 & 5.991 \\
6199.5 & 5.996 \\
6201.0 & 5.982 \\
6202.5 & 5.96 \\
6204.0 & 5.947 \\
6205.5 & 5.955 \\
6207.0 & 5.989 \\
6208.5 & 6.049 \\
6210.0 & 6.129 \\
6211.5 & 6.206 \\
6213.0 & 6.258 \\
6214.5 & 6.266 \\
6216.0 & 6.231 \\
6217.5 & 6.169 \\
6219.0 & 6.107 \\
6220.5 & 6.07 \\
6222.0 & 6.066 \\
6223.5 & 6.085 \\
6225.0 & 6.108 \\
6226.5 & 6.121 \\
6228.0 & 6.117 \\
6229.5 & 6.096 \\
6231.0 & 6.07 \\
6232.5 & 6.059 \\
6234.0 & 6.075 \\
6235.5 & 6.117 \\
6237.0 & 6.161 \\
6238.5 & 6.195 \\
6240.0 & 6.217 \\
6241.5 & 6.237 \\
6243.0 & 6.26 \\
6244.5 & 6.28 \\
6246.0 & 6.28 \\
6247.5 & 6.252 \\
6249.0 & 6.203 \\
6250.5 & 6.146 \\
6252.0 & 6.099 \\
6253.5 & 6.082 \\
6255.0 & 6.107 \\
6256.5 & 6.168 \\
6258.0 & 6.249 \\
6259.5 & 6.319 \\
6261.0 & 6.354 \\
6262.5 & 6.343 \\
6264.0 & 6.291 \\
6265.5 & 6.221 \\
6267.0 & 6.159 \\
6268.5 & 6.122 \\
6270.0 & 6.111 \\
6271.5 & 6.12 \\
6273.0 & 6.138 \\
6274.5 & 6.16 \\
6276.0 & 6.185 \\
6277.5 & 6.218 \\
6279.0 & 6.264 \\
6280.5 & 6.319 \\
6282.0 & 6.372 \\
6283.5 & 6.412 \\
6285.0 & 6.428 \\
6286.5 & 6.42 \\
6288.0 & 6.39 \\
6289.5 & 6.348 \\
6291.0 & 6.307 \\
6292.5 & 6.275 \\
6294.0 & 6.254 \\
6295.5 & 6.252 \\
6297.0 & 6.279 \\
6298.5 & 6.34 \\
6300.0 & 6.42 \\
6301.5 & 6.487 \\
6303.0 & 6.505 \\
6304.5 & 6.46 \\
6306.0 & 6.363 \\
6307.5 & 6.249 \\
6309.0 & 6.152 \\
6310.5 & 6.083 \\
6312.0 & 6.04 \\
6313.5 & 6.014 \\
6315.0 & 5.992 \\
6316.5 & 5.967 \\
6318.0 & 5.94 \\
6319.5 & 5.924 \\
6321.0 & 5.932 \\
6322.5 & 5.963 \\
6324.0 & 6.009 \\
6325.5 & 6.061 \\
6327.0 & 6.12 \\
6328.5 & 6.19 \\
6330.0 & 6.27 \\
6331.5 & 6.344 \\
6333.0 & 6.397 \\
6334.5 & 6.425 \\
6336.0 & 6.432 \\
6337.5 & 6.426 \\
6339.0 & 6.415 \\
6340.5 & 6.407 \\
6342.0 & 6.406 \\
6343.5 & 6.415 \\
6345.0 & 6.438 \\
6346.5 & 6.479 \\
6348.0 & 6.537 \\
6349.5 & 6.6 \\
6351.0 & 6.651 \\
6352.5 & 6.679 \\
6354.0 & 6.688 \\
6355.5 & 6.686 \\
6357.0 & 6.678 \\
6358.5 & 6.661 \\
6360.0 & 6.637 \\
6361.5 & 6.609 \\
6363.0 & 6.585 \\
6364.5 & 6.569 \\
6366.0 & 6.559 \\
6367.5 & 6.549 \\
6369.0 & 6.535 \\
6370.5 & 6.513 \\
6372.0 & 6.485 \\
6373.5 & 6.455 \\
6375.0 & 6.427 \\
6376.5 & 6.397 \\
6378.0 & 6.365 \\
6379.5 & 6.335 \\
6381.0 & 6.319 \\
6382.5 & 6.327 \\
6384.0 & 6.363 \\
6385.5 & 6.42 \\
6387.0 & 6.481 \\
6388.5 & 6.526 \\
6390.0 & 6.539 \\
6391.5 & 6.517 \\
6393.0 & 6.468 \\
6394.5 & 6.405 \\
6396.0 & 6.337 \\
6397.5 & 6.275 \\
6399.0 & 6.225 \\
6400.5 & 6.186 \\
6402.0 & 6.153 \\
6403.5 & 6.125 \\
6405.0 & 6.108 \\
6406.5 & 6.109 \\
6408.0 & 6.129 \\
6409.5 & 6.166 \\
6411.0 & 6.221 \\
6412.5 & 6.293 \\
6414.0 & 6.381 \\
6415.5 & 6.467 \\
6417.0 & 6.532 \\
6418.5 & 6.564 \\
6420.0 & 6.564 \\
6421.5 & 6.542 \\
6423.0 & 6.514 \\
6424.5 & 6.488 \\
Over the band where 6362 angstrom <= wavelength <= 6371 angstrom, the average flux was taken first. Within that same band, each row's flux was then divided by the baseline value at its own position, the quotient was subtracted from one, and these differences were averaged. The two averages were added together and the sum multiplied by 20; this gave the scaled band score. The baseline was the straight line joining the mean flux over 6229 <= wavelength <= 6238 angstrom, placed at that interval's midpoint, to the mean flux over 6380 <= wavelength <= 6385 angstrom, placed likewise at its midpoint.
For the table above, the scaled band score 130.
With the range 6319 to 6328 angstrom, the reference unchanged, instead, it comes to 121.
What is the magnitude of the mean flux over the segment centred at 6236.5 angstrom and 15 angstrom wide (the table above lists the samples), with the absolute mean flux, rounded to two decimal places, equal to 6.15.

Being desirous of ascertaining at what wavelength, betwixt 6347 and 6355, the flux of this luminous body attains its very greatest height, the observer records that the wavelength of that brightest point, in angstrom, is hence 6354.0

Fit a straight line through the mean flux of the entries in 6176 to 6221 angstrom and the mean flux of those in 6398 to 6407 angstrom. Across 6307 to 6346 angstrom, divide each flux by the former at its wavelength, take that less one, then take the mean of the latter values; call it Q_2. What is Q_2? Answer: 0.01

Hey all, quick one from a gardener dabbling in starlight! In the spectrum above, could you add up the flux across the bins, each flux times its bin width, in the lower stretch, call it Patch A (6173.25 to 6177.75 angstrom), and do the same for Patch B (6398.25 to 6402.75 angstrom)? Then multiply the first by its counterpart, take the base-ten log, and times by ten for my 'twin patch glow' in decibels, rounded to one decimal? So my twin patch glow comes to 28.9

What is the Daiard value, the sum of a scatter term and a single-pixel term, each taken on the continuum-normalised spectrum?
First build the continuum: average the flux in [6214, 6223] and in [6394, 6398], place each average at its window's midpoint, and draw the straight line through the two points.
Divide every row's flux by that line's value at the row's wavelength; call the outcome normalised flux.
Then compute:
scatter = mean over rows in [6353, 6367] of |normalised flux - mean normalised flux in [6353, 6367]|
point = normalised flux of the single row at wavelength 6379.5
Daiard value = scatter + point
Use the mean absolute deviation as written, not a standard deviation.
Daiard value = 1.01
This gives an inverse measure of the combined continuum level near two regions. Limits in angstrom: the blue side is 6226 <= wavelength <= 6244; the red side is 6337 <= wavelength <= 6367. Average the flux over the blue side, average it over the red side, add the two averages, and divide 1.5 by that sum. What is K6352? 0.118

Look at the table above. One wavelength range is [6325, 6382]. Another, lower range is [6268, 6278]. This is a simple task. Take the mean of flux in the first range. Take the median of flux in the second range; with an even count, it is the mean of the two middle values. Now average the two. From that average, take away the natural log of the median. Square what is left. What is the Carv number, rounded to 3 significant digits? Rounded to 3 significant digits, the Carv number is 20.1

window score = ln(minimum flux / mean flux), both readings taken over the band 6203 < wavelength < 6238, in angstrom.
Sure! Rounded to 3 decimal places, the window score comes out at -0.026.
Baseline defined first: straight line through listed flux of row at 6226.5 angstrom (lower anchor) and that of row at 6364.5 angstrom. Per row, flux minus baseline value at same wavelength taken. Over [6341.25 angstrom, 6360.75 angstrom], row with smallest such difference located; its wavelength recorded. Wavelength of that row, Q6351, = 6342.0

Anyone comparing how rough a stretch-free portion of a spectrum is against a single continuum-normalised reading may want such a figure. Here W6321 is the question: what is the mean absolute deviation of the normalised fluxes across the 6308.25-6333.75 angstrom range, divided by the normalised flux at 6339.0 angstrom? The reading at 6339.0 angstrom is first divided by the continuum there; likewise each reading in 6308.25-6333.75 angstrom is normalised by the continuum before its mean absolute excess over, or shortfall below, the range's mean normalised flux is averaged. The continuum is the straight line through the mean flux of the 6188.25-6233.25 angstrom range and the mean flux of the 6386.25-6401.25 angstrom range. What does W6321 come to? 0.017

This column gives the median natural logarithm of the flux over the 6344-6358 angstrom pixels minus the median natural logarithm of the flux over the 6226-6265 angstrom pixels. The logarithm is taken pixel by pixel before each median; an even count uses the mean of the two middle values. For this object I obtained 0.07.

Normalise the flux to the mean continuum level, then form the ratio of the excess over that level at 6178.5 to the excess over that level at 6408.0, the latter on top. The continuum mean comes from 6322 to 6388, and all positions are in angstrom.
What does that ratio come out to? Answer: 1.24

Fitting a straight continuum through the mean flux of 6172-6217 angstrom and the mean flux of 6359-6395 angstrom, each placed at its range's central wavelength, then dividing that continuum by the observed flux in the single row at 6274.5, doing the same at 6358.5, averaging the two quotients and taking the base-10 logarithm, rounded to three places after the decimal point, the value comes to -0.005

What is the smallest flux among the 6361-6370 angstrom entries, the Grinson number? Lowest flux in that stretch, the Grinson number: 6.535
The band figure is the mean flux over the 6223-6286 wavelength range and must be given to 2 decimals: 6.20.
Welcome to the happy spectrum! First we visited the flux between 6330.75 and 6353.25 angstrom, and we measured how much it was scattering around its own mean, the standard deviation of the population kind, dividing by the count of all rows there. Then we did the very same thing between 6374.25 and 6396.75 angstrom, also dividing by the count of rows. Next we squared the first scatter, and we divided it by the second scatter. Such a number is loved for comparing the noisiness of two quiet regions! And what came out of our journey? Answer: 0.13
